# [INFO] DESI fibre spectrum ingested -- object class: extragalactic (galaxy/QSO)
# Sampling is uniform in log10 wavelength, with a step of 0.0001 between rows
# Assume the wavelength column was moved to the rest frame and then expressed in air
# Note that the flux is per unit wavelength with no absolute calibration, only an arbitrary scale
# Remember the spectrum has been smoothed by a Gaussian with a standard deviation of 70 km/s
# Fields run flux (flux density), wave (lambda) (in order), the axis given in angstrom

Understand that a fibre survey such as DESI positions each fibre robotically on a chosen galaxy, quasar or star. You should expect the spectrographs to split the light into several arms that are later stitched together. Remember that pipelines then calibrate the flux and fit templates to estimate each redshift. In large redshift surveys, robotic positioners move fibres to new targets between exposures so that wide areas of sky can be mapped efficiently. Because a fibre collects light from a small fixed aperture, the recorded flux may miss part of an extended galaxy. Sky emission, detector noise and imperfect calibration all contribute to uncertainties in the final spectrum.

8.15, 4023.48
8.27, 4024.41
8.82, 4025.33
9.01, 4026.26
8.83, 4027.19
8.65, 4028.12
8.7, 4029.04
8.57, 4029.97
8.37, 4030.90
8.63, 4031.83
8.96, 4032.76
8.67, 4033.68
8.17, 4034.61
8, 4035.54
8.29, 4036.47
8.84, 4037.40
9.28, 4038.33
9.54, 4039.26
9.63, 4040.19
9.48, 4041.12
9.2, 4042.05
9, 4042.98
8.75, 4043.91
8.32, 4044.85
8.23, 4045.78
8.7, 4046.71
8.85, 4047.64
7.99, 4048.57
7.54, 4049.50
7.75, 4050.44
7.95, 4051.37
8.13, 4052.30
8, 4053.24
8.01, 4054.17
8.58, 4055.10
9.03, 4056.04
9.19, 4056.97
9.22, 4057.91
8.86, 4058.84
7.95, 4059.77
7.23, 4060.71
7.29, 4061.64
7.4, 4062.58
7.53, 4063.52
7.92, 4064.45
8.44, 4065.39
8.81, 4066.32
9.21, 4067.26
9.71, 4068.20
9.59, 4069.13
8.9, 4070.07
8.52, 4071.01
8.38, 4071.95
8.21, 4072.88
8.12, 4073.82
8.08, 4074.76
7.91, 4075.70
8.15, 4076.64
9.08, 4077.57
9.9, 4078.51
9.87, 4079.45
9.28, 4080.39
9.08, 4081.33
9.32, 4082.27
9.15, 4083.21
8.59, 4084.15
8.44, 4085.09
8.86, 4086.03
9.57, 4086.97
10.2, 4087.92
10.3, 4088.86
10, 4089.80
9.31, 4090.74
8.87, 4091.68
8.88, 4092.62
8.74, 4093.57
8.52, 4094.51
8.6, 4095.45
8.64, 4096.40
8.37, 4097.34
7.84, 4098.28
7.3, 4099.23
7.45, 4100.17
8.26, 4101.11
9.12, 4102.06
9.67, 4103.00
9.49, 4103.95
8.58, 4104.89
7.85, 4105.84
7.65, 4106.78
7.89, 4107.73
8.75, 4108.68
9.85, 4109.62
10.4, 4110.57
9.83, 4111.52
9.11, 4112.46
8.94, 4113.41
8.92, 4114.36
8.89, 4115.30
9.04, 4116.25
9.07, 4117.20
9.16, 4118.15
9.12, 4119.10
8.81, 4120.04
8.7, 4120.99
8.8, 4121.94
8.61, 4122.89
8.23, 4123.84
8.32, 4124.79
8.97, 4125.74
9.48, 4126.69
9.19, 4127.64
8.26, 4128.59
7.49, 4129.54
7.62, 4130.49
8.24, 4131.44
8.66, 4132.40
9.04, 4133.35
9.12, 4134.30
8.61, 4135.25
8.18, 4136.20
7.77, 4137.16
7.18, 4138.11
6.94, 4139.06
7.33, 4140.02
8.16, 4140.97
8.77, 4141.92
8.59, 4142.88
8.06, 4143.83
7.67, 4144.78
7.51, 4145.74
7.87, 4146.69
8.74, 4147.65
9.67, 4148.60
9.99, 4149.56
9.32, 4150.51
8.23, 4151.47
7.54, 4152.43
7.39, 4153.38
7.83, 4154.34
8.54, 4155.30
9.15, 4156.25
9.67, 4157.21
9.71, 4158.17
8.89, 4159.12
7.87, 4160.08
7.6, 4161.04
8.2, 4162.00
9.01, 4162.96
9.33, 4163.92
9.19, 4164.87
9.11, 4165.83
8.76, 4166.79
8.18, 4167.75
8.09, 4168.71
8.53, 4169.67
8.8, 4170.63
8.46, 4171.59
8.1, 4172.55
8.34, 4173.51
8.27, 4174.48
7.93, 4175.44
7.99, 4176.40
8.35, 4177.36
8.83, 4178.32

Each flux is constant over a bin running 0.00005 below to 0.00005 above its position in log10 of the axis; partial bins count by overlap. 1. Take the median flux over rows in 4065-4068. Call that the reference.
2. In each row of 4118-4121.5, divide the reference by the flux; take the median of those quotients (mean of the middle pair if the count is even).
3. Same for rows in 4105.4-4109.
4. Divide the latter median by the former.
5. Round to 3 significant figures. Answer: 1.14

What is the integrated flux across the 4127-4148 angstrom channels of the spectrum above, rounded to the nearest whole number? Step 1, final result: 171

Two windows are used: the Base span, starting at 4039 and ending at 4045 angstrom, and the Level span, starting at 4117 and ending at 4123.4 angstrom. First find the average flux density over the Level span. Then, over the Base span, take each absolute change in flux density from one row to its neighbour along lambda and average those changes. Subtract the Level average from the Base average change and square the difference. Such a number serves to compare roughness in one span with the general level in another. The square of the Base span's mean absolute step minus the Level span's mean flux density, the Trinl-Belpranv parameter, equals 75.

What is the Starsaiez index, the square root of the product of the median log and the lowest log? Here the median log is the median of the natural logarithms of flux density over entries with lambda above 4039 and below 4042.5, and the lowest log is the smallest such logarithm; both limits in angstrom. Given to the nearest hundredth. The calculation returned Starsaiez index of 2.24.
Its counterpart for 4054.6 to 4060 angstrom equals 2.13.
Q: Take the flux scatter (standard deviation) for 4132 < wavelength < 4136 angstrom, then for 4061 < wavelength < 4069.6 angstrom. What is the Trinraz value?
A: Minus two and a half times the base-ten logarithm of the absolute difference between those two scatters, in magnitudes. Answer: 0.4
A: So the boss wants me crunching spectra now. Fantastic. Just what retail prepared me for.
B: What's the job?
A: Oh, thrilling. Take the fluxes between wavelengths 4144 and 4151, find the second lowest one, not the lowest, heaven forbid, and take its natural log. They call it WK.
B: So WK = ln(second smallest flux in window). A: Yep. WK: 2.04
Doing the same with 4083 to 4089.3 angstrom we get 2.15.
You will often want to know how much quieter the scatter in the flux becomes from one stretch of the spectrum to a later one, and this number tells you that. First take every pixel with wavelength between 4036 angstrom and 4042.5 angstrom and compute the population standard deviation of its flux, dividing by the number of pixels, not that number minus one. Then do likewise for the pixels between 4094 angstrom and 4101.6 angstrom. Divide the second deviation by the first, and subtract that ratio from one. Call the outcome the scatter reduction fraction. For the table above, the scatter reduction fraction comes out -0.13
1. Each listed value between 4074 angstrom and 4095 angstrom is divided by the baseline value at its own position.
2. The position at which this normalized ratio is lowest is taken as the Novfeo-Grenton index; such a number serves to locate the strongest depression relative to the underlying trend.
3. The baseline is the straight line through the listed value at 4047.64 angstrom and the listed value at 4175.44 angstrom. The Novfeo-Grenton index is 4075.70 angstrom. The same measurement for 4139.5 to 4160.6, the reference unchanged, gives 4140.02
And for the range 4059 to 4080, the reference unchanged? 4060.71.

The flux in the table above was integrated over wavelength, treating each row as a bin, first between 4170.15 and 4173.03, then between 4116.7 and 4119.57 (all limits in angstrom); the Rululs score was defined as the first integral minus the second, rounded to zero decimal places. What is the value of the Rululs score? -2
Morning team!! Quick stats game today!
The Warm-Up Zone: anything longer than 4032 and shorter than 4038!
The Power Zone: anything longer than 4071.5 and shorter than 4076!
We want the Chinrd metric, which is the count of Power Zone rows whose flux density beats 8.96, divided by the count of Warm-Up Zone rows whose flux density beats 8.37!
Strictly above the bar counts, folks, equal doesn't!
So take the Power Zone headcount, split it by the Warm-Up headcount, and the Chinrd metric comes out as 0.00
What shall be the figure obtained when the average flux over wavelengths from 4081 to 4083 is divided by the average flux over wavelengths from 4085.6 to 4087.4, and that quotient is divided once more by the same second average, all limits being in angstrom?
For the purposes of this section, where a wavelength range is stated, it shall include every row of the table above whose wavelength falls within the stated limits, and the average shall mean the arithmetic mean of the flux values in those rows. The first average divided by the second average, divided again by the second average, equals 0.108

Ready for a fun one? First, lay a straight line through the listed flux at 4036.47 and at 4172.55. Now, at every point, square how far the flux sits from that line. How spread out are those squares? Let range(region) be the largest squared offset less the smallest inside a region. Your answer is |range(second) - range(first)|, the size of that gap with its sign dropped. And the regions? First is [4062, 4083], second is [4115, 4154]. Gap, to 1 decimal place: 0.7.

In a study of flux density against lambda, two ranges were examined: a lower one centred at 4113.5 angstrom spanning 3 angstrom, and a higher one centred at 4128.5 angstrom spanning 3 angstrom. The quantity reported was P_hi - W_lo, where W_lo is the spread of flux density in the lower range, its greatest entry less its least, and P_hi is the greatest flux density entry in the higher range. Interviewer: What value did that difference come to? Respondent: 9.0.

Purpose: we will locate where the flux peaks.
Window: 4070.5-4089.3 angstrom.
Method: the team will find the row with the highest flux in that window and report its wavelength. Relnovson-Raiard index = 4088.86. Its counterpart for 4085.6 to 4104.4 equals 4088.86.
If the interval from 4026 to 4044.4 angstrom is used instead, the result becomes 4040.19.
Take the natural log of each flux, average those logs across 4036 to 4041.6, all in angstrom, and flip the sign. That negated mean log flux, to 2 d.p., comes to -2.22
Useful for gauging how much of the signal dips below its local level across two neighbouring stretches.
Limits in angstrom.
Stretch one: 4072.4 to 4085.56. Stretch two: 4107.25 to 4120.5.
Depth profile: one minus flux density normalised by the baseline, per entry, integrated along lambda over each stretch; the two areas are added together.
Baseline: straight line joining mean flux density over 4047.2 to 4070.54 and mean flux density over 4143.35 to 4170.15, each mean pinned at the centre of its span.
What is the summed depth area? -1.6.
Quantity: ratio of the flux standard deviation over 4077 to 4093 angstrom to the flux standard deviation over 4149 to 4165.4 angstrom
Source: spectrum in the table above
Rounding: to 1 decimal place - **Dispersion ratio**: 0.7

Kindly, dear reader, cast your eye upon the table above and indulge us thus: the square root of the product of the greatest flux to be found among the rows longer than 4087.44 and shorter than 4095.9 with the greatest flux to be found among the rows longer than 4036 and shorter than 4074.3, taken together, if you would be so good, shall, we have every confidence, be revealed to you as 10.00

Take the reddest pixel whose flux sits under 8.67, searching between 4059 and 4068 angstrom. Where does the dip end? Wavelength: 4065.39 angstrom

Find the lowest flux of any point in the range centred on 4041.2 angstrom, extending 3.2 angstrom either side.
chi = 8.75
